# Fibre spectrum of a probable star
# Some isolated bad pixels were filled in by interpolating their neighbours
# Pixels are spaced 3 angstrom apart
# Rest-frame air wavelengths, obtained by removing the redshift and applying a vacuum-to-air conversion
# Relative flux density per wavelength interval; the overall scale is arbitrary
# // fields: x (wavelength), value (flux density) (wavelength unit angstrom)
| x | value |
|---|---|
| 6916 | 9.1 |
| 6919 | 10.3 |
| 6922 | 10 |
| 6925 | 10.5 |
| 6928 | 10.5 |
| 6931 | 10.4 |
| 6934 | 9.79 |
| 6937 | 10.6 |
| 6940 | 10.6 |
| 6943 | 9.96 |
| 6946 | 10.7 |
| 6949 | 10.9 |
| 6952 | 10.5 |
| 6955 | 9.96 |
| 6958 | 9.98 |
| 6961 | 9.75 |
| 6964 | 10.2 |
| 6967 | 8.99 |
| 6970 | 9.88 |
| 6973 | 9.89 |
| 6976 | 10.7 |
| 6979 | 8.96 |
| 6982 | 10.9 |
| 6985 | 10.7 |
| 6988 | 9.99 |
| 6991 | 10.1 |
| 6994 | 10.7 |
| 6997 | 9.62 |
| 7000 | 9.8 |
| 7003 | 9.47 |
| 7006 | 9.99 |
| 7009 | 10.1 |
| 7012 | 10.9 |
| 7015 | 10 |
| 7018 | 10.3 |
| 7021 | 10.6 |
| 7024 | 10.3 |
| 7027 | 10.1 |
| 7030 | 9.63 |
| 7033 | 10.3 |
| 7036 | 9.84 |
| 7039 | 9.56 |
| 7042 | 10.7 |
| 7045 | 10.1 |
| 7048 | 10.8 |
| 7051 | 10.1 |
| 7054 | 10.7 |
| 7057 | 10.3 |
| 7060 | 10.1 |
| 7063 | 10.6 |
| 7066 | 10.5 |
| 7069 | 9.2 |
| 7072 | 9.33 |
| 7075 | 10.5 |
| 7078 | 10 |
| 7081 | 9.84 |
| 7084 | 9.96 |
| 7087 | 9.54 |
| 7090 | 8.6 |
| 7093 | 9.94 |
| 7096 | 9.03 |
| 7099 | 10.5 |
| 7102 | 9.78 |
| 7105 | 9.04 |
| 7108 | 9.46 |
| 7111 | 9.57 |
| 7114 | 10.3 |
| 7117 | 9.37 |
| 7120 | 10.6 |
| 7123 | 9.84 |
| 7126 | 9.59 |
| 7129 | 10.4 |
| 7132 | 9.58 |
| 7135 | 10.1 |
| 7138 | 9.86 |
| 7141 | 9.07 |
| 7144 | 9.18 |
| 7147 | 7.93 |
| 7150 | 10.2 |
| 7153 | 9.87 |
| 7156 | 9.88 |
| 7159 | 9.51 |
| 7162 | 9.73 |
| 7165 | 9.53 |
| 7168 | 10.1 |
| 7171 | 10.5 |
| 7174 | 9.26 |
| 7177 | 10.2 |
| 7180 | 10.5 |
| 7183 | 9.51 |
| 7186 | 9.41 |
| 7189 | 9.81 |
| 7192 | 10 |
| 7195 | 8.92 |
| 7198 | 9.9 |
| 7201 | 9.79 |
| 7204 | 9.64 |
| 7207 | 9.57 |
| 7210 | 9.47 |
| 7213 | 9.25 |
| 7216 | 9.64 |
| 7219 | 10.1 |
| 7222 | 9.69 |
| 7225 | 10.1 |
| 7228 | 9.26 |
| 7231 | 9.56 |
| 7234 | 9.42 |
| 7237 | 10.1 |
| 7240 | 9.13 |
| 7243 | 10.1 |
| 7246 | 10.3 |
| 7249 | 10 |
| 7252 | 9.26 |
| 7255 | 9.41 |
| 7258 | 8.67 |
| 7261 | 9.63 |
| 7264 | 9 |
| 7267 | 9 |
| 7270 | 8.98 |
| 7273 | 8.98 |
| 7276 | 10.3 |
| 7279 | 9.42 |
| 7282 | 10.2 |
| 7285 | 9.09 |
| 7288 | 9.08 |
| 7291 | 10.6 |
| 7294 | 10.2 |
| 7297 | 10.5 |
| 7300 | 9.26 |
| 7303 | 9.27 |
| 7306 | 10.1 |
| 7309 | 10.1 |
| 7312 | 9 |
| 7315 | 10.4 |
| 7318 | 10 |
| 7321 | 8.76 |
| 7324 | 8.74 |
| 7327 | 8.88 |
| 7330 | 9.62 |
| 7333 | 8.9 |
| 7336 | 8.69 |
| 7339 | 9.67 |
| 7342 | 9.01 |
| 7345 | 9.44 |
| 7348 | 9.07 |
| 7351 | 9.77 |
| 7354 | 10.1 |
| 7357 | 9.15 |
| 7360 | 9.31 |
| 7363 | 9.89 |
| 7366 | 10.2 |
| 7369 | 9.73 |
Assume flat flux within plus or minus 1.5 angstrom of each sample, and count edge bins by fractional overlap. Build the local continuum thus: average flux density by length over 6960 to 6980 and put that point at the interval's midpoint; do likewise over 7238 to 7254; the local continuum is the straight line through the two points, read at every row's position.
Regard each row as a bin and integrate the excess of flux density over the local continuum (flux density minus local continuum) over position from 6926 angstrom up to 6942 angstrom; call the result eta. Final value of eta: 9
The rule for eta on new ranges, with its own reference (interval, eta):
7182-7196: -3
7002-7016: 5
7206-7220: -2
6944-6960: 9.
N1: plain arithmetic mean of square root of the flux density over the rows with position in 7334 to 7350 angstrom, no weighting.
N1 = 3.03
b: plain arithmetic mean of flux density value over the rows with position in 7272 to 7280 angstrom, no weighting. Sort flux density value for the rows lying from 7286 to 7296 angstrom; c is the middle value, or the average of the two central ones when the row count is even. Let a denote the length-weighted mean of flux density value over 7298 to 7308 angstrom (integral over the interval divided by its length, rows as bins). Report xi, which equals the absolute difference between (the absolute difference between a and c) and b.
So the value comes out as 9.0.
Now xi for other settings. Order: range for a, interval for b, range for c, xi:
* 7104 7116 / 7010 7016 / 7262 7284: 9.8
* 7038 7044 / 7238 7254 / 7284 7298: 9.7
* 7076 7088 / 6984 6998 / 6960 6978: 10.2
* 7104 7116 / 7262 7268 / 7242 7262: 9.0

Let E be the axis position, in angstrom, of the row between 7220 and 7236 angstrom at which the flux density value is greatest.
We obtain 7225 angstrom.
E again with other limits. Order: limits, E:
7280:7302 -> 7291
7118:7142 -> 7120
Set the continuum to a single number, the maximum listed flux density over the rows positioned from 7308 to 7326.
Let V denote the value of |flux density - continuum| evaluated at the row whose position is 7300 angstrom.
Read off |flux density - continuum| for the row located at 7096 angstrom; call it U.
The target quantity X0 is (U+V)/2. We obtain 1.3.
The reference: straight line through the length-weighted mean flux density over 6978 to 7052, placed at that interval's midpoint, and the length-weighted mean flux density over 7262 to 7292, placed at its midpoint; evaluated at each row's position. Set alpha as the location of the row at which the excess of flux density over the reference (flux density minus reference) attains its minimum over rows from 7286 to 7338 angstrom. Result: 7336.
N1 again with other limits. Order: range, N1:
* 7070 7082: 3.15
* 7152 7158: 3.14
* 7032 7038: 3.17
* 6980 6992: 3.23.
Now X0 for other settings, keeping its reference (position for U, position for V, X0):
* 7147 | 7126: 1.6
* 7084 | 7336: 1.1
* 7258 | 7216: 1.2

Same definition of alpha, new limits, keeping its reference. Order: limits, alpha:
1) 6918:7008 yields 6967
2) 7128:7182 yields 7147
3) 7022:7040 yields 7039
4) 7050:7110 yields 7090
